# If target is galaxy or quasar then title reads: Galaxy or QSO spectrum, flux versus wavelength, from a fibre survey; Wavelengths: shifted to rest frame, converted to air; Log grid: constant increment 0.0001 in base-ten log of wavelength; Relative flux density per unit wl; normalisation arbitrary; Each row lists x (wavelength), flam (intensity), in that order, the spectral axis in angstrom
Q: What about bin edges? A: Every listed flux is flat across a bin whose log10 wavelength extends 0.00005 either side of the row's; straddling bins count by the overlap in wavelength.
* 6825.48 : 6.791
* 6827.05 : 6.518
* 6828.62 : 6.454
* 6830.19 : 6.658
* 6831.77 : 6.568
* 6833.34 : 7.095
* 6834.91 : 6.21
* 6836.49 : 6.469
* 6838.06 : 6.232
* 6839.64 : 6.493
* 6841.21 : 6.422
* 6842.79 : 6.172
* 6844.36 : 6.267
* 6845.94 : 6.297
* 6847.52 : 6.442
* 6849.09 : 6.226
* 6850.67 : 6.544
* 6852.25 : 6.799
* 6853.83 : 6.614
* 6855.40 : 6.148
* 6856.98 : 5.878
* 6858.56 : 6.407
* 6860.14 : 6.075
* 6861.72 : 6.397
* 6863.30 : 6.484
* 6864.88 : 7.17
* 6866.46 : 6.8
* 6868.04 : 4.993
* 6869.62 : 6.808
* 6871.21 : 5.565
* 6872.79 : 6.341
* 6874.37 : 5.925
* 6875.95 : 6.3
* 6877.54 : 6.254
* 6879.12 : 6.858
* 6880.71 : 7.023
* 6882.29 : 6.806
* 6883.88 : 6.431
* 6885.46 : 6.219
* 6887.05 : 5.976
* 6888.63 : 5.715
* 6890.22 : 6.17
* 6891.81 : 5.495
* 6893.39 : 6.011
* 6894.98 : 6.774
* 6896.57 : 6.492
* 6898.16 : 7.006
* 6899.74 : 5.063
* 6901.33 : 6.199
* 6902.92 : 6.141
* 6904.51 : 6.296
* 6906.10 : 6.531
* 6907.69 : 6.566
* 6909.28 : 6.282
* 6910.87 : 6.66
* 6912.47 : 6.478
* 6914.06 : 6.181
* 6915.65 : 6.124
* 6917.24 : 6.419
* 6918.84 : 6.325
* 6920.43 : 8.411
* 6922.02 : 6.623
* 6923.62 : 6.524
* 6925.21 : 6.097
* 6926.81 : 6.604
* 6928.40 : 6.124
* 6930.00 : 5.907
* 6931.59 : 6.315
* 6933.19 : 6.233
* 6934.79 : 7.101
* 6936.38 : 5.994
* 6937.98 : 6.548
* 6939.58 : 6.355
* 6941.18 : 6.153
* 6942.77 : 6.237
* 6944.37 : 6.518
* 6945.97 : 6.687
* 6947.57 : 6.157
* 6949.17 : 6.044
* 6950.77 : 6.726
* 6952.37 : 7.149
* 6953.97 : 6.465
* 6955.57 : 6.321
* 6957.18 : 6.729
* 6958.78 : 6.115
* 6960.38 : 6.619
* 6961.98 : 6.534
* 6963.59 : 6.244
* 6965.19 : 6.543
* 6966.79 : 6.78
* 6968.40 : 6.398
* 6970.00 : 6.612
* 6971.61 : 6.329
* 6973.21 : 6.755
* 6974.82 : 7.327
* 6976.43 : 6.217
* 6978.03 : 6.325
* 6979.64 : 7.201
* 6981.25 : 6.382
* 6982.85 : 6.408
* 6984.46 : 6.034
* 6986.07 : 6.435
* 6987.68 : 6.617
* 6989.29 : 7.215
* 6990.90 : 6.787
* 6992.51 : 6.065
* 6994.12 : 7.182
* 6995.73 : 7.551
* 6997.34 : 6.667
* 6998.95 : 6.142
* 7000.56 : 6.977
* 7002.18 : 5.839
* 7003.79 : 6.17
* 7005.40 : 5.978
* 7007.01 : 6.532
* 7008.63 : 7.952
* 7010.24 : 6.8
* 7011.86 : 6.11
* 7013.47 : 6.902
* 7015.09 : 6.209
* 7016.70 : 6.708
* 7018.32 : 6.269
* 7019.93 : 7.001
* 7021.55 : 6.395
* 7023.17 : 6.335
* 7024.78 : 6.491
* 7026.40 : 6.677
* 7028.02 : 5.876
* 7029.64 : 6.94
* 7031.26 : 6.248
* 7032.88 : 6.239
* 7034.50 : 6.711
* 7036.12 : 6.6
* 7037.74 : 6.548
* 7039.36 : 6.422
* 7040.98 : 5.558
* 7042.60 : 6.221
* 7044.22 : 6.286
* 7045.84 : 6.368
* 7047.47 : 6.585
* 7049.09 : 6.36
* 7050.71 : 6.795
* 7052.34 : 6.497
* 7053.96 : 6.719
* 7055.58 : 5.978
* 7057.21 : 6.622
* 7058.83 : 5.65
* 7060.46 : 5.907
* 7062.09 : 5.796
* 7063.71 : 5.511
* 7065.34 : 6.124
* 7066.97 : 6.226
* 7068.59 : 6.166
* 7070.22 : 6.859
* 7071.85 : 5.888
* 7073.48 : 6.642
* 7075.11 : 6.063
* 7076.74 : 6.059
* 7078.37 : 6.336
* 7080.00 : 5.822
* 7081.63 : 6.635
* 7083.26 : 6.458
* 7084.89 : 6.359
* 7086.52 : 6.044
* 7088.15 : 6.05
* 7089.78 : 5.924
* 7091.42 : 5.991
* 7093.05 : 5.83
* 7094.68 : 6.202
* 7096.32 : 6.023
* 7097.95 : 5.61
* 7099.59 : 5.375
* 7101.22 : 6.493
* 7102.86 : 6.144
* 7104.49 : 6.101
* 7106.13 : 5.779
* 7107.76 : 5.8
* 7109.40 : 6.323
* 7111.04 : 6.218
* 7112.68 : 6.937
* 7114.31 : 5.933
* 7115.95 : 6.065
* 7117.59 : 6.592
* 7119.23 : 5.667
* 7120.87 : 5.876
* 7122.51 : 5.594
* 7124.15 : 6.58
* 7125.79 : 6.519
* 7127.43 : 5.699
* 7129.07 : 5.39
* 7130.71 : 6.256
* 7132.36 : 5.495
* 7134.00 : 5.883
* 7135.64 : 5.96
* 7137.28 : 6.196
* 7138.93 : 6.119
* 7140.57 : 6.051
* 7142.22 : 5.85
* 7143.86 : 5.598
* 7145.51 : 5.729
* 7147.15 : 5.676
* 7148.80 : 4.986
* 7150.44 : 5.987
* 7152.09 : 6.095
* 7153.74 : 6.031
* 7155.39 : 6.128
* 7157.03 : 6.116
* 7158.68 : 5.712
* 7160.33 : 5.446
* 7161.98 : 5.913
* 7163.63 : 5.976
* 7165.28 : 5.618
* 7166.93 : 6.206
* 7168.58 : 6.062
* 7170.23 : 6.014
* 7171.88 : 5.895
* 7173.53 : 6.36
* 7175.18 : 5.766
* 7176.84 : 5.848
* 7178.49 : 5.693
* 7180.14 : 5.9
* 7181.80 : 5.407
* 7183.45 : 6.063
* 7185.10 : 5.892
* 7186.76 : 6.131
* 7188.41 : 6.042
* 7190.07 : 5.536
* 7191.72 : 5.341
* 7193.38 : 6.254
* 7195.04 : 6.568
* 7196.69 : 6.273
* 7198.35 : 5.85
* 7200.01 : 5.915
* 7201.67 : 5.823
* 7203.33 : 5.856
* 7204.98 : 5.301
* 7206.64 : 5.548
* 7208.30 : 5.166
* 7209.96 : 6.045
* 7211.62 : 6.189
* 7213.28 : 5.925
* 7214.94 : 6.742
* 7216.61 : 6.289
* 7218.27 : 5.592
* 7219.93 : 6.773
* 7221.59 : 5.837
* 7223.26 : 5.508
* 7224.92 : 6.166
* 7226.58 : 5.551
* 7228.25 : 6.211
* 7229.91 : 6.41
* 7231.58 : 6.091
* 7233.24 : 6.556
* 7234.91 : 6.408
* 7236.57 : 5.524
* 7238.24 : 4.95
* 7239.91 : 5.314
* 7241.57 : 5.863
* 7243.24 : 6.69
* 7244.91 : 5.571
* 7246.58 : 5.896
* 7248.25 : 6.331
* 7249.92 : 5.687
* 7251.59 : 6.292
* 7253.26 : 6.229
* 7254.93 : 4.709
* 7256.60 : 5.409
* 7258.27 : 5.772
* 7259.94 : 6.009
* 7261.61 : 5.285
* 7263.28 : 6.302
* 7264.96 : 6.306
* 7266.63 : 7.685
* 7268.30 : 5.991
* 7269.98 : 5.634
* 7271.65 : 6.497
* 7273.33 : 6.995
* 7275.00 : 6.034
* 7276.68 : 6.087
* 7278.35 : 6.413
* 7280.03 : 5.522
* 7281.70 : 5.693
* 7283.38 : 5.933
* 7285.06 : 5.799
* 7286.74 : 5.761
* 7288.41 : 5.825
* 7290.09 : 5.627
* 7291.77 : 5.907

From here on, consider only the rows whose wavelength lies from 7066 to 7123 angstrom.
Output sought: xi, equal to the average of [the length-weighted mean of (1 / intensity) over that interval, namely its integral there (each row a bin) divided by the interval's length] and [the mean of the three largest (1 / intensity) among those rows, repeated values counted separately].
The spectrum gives 0.172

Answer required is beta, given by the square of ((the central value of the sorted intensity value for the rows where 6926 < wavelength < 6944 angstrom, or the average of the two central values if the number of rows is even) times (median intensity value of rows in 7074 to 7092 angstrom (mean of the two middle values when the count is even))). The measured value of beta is 1428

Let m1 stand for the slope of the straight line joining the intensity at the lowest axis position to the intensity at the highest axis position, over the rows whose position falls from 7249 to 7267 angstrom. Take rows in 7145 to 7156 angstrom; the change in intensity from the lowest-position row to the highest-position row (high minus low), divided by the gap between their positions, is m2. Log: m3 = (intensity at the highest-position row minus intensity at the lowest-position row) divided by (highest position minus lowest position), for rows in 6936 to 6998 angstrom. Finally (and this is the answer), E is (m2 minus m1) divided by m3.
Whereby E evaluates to -7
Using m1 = 0.120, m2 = 0.040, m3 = 0.011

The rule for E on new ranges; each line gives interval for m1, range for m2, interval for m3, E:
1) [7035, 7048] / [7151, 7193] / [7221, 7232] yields -1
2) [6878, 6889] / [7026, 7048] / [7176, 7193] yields -3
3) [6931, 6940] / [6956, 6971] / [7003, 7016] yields -4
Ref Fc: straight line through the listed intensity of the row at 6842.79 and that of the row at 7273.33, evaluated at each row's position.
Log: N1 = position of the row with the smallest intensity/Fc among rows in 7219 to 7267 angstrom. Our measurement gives 7254.93 angstrom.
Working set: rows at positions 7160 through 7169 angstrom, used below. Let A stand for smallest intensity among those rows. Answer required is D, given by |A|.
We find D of 5.4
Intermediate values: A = 5.446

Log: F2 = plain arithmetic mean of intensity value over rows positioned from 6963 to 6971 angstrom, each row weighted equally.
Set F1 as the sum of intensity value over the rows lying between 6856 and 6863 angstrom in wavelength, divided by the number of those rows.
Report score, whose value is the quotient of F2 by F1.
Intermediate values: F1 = 6.19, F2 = 6.52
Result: 1.05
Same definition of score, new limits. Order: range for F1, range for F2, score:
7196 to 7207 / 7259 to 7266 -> 1.03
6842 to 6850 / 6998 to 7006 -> 0.99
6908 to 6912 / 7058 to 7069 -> 0.91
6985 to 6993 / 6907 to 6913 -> 0.98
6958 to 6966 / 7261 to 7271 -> 0.97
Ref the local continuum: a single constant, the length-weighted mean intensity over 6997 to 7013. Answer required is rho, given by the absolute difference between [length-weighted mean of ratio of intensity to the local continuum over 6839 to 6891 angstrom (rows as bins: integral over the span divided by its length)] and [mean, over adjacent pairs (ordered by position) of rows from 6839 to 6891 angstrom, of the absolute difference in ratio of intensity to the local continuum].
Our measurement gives 0.906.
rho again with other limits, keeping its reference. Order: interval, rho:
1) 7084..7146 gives 0.866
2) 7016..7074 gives 0.907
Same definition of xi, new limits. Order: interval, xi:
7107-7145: 0.174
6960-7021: 0.160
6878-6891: 0.163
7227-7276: 0.184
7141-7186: 0.180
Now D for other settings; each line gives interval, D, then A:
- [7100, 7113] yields 5.8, 5.779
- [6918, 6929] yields 6.1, 6.097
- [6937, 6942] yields 6.2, 6.153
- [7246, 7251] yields 5.7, 5.687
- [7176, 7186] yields 5.4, 5.407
